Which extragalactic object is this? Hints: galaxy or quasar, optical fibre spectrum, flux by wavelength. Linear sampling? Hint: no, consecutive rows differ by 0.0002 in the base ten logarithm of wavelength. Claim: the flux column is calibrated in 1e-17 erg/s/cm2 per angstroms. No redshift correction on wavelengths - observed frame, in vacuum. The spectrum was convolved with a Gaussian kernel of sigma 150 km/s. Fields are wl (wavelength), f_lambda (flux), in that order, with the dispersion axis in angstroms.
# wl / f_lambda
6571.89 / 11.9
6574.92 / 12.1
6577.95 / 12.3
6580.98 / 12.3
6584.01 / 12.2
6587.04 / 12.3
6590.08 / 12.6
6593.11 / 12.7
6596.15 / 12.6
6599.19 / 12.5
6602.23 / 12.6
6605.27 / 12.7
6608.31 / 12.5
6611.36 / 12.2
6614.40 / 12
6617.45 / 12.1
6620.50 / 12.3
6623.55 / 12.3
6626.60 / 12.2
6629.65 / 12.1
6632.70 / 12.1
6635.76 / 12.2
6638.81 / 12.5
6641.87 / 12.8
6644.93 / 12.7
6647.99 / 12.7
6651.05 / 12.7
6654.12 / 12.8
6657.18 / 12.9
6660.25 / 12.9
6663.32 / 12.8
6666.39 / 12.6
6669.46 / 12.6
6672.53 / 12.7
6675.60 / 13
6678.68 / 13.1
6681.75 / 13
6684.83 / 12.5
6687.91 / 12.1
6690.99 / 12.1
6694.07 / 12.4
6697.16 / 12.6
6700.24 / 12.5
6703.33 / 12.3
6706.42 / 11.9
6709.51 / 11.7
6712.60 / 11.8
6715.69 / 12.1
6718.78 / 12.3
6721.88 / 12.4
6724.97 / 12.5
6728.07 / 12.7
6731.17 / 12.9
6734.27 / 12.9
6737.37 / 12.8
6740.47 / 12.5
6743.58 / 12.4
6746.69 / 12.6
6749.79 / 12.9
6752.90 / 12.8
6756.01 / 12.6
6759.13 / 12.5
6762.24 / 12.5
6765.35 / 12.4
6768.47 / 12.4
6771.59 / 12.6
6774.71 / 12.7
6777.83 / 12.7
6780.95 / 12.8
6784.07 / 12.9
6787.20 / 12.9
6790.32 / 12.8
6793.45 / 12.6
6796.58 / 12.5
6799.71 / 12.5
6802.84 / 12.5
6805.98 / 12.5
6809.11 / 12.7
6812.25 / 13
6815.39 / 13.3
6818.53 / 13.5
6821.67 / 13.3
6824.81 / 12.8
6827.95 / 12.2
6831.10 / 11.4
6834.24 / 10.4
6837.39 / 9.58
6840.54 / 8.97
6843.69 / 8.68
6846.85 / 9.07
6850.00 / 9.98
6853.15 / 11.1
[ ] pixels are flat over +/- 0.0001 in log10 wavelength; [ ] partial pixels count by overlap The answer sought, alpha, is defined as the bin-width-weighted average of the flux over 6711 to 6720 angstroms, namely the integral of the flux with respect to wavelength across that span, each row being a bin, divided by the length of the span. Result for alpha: 12.1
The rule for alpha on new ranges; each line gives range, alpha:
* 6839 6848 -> 8.9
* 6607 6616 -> 12.2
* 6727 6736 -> 12.8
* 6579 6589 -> 12.3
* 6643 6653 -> 12.7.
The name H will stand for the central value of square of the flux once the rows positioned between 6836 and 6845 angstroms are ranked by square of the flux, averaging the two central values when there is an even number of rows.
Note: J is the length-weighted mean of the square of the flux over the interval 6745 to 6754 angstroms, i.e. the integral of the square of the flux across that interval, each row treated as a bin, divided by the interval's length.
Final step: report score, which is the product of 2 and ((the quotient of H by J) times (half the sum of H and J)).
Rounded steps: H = 80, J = 163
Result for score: 120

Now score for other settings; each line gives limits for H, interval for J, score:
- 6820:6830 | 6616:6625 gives 343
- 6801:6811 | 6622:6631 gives 320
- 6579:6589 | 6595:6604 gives 296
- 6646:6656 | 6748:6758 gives 321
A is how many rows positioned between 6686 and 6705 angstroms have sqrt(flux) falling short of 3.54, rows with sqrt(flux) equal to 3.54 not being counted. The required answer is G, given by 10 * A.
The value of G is 50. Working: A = 5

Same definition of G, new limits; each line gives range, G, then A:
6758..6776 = 40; 4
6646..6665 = 0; 0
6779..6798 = 10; 1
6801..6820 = 20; 2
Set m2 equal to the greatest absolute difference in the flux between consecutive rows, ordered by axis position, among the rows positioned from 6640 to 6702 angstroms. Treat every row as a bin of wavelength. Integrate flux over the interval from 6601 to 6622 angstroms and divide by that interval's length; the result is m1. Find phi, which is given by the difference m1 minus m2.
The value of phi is 11.8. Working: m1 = 12.3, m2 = 0.50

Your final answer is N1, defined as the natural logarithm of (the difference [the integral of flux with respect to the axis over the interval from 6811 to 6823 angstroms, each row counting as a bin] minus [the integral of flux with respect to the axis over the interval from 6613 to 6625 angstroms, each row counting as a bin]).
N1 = 2.59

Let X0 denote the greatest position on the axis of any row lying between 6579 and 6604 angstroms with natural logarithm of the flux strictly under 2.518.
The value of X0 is 6587.04 angstroms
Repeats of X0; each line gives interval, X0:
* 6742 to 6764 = 6743.58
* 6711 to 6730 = 6721.88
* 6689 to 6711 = 6709.51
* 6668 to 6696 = 6694.07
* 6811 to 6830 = 6827.95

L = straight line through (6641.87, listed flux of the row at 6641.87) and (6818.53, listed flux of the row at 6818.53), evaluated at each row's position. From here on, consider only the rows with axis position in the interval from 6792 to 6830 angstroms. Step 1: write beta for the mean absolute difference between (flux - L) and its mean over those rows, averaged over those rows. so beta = 0.31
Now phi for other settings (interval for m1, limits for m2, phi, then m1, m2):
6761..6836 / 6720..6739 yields 12.4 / 12.6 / 0.20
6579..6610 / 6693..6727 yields 12.1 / 12.5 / 0.40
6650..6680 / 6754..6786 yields 12.6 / 12.8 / 0.20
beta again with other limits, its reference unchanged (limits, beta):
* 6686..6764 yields 0.23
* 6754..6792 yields 0.12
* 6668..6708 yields 0.32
